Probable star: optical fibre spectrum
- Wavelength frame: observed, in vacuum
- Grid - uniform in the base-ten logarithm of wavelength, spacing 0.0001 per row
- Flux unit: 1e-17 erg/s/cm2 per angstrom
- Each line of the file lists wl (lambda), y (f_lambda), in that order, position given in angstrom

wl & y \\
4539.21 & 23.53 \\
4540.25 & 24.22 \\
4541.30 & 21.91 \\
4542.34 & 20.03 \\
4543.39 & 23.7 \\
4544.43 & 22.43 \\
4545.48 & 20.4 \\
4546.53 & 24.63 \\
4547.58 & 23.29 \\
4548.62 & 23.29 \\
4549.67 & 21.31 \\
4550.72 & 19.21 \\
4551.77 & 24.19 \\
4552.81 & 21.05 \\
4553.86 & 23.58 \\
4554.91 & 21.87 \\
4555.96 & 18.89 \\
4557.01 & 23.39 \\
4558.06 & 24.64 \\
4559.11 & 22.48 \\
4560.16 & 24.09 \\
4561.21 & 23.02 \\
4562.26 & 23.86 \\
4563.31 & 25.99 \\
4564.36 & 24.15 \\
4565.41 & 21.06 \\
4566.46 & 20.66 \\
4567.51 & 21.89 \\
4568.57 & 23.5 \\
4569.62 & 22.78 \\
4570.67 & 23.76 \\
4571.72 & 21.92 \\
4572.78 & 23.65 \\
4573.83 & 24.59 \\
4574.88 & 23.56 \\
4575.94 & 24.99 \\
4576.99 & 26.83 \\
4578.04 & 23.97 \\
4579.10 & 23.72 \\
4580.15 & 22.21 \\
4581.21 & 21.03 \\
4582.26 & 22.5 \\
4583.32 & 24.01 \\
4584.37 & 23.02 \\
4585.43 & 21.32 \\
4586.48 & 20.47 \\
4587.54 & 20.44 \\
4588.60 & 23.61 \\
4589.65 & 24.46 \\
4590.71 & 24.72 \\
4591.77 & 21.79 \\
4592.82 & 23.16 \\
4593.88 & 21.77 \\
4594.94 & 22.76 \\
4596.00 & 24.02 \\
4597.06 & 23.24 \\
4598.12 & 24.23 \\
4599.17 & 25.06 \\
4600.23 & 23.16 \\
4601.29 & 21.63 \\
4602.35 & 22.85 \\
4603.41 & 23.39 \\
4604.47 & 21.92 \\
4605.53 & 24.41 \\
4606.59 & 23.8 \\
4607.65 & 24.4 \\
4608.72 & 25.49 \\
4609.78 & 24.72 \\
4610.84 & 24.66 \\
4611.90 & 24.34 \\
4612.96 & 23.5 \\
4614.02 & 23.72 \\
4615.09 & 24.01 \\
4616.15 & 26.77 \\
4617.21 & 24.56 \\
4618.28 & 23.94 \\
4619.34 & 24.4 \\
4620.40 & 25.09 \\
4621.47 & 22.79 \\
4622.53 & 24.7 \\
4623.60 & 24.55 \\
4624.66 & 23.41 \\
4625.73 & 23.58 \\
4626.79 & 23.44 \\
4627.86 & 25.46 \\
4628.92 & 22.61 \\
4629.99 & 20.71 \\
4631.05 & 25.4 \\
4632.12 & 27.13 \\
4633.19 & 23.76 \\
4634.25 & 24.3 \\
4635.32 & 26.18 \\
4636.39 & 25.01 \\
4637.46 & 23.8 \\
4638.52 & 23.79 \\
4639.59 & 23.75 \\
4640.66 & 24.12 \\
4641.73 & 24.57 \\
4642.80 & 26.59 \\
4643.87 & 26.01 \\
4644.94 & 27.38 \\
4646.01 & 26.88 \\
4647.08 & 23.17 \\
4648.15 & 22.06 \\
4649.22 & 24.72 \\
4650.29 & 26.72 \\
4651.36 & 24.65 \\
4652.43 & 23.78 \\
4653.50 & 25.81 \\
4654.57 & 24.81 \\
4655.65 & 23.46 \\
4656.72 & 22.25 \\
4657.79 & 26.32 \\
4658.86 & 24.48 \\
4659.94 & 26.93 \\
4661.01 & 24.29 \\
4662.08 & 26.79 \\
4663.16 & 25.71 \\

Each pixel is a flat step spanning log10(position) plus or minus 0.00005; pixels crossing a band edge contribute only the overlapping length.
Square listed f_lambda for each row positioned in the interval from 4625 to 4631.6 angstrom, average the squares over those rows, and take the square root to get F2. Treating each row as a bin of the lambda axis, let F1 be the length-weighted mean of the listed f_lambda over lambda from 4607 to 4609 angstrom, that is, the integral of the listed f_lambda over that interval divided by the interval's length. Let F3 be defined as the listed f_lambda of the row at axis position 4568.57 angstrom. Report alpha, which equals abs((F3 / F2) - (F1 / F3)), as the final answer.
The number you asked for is 0.06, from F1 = 25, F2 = 23.6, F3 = 23.5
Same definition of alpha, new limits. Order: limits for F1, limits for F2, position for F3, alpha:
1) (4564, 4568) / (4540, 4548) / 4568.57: 0.11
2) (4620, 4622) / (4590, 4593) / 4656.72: 0.11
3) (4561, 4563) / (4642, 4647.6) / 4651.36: 0.02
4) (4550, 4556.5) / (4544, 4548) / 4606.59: 0.14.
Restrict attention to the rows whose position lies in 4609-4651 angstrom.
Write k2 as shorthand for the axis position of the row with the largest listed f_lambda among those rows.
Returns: 4644.94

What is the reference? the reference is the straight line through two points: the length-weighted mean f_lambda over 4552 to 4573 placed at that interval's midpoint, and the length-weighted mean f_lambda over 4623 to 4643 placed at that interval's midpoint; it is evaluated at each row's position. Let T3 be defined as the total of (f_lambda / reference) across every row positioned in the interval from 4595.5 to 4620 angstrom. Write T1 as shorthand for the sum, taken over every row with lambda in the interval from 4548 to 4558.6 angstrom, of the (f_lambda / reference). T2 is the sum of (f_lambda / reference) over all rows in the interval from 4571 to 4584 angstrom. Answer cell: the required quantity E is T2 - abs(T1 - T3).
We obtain -1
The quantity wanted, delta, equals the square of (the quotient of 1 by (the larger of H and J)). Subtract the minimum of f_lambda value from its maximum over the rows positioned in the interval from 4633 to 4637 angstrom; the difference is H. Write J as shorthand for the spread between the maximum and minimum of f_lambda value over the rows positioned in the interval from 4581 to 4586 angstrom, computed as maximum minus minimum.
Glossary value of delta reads 0.11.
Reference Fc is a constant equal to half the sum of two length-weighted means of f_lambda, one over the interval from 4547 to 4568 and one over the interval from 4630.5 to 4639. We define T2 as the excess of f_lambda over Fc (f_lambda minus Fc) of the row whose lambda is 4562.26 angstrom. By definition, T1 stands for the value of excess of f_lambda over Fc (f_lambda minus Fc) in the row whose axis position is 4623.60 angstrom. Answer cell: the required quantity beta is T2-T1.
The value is -0.7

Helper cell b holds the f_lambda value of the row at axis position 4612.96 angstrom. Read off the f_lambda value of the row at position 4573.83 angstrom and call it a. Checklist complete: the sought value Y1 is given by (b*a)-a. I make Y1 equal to 553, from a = 24.59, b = 23.5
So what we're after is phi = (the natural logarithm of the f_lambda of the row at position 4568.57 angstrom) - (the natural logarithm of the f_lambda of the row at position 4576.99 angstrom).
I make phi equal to -0.13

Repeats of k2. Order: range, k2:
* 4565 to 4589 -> 4576.99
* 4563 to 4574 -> 4563.31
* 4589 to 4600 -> 4599.17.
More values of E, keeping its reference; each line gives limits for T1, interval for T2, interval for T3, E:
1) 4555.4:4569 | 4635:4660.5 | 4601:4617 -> 22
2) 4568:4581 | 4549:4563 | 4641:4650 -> 9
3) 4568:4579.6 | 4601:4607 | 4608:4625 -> 1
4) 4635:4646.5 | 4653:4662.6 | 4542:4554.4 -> 9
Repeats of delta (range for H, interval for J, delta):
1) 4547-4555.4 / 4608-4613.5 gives 0.04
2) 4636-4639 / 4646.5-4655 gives 0.05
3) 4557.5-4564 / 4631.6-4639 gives 0.08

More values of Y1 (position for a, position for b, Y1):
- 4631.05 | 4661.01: 592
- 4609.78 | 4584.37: 544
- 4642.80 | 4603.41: 595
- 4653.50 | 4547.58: 575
